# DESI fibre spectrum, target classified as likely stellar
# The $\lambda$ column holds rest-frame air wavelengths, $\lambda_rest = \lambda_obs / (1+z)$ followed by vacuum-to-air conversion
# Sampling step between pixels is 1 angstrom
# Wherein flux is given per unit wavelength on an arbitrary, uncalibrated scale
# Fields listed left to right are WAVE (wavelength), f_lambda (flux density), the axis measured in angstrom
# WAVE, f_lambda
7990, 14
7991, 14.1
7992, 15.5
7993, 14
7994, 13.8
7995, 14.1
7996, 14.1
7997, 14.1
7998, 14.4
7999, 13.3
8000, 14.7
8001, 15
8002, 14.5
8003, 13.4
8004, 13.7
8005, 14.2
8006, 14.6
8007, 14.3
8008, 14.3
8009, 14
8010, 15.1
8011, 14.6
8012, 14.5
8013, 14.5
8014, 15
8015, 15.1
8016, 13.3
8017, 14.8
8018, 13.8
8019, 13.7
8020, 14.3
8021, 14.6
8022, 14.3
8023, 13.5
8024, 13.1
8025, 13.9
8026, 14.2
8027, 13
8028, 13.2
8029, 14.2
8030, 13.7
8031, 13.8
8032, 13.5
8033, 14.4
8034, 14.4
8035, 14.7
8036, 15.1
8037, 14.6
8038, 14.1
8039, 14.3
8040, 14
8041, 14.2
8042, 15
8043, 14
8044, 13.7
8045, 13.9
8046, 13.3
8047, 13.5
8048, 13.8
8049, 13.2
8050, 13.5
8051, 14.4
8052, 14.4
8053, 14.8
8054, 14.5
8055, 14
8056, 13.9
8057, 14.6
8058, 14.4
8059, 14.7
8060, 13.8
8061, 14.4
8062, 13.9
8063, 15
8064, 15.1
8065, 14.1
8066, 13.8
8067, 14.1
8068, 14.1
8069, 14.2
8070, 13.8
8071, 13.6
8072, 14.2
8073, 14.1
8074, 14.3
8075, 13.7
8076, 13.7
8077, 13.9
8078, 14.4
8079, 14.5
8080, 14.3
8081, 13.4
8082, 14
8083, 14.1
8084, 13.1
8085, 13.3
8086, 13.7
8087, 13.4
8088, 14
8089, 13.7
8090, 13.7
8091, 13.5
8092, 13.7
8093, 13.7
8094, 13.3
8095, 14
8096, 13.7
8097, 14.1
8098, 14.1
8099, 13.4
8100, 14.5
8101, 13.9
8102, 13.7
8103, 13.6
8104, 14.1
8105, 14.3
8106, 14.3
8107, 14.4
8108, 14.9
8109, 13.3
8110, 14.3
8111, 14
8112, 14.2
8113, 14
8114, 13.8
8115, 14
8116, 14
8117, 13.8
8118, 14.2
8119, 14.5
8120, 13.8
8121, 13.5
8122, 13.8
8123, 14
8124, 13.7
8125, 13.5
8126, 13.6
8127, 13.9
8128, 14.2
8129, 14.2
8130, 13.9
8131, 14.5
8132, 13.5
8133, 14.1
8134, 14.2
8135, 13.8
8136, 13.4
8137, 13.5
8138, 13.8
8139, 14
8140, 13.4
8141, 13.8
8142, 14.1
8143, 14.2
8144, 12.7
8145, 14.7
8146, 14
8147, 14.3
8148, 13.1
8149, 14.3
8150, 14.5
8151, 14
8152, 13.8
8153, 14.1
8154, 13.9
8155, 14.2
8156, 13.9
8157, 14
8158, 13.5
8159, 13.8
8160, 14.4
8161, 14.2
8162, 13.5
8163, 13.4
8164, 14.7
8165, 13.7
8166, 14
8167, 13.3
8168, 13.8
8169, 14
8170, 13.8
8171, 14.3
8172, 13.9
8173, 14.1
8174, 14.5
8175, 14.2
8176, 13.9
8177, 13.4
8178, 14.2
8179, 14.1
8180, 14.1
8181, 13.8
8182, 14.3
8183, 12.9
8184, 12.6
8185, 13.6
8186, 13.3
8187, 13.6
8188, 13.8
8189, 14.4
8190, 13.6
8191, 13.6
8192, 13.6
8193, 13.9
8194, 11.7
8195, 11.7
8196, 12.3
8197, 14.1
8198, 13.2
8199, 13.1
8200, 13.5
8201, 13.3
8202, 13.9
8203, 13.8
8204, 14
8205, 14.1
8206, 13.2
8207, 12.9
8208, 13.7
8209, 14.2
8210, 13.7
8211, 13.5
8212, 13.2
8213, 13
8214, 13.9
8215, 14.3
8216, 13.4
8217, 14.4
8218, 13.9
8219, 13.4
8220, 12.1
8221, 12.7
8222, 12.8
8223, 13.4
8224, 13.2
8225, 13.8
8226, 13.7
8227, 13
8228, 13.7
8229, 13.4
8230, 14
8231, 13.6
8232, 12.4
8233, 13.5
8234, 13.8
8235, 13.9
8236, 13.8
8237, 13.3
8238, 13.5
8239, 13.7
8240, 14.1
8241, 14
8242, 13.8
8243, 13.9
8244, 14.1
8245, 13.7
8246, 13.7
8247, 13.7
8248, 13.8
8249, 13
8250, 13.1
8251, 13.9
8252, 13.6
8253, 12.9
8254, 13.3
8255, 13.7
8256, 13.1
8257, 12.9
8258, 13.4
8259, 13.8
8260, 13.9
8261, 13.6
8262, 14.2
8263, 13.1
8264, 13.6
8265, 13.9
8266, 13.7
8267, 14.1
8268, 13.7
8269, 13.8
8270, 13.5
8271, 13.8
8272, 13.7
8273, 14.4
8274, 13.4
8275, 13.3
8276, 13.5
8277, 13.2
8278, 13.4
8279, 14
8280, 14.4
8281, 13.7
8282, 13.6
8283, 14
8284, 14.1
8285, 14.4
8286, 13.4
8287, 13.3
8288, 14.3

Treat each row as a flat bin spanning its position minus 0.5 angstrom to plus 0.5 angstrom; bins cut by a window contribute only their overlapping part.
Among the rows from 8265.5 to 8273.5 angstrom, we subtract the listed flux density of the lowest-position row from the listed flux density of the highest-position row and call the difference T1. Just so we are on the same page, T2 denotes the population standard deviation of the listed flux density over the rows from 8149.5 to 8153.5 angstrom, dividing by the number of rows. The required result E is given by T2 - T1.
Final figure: -0.4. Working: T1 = 0.7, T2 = 0.25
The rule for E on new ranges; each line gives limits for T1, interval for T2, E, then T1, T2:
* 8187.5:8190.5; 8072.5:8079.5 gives 0.5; -0.2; 0.30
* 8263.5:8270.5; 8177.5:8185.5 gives 0.7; -0.1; 0.59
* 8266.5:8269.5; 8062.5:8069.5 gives 0.8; -0.3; 0.46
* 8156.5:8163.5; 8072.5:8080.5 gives 0.9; -0.6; 0.29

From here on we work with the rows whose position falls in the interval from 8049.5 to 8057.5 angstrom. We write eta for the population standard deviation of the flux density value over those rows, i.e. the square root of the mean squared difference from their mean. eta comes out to 0.40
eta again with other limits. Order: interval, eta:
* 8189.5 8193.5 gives 0.13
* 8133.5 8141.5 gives 0.27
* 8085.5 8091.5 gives 0.19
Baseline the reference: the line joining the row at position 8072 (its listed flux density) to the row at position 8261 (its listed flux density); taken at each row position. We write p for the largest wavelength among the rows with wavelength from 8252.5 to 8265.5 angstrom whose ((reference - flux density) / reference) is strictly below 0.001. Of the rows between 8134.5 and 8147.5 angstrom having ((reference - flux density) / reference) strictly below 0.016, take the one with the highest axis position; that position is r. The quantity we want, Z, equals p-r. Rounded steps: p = 8265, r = 8147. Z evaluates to 118 angstrom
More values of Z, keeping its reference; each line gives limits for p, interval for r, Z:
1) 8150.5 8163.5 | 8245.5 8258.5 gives -97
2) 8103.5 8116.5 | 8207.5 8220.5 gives -106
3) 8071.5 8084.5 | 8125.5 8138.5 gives -58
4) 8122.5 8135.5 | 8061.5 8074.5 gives 60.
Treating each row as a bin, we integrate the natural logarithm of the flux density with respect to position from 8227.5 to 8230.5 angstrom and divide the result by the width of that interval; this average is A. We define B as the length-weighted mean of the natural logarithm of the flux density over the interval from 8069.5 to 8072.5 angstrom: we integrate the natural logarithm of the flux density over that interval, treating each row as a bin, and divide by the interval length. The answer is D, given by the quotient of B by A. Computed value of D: 1.00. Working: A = 2.62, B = 2.63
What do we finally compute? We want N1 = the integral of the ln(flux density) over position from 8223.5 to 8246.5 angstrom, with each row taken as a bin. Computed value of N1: 60.1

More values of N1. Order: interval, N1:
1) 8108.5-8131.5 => 60.6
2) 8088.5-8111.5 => 60.6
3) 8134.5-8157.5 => 60.5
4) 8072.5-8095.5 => 60.4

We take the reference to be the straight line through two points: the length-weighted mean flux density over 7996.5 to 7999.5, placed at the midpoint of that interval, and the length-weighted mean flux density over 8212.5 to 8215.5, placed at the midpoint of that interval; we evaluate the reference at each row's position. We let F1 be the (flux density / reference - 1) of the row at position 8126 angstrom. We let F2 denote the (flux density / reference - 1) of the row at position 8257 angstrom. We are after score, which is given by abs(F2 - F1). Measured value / 0.042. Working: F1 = -0.02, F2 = -0.06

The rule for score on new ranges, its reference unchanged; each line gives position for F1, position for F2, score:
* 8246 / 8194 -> 0.149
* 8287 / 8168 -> 0.029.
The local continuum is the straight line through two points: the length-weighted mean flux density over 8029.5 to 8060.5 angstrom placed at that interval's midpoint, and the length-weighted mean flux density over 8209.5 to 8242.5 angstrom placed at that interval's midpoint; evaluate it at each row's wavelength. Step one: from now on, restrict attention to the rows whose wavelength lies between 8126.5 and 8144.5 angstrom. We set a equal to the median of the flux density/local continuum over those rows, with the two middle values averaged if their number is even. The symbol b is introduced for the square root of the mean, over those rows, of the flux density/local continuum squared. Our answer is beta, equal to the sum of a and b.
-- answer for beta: 2.01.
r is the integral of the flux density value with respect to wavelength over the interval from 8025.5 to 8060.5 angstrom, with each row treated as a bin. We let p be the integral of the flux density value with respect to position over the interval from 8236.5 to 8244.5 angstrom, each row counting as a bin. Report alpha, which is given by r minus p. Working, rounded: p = 110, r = 493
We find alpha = 382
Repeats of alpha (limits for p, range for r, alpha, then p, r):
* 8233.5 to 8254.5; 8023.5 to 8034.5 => -135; 287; 151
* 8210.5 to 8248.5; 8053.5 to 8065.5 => -343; 515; 172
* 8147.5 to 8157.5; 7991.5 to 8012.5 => 160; 140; 300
